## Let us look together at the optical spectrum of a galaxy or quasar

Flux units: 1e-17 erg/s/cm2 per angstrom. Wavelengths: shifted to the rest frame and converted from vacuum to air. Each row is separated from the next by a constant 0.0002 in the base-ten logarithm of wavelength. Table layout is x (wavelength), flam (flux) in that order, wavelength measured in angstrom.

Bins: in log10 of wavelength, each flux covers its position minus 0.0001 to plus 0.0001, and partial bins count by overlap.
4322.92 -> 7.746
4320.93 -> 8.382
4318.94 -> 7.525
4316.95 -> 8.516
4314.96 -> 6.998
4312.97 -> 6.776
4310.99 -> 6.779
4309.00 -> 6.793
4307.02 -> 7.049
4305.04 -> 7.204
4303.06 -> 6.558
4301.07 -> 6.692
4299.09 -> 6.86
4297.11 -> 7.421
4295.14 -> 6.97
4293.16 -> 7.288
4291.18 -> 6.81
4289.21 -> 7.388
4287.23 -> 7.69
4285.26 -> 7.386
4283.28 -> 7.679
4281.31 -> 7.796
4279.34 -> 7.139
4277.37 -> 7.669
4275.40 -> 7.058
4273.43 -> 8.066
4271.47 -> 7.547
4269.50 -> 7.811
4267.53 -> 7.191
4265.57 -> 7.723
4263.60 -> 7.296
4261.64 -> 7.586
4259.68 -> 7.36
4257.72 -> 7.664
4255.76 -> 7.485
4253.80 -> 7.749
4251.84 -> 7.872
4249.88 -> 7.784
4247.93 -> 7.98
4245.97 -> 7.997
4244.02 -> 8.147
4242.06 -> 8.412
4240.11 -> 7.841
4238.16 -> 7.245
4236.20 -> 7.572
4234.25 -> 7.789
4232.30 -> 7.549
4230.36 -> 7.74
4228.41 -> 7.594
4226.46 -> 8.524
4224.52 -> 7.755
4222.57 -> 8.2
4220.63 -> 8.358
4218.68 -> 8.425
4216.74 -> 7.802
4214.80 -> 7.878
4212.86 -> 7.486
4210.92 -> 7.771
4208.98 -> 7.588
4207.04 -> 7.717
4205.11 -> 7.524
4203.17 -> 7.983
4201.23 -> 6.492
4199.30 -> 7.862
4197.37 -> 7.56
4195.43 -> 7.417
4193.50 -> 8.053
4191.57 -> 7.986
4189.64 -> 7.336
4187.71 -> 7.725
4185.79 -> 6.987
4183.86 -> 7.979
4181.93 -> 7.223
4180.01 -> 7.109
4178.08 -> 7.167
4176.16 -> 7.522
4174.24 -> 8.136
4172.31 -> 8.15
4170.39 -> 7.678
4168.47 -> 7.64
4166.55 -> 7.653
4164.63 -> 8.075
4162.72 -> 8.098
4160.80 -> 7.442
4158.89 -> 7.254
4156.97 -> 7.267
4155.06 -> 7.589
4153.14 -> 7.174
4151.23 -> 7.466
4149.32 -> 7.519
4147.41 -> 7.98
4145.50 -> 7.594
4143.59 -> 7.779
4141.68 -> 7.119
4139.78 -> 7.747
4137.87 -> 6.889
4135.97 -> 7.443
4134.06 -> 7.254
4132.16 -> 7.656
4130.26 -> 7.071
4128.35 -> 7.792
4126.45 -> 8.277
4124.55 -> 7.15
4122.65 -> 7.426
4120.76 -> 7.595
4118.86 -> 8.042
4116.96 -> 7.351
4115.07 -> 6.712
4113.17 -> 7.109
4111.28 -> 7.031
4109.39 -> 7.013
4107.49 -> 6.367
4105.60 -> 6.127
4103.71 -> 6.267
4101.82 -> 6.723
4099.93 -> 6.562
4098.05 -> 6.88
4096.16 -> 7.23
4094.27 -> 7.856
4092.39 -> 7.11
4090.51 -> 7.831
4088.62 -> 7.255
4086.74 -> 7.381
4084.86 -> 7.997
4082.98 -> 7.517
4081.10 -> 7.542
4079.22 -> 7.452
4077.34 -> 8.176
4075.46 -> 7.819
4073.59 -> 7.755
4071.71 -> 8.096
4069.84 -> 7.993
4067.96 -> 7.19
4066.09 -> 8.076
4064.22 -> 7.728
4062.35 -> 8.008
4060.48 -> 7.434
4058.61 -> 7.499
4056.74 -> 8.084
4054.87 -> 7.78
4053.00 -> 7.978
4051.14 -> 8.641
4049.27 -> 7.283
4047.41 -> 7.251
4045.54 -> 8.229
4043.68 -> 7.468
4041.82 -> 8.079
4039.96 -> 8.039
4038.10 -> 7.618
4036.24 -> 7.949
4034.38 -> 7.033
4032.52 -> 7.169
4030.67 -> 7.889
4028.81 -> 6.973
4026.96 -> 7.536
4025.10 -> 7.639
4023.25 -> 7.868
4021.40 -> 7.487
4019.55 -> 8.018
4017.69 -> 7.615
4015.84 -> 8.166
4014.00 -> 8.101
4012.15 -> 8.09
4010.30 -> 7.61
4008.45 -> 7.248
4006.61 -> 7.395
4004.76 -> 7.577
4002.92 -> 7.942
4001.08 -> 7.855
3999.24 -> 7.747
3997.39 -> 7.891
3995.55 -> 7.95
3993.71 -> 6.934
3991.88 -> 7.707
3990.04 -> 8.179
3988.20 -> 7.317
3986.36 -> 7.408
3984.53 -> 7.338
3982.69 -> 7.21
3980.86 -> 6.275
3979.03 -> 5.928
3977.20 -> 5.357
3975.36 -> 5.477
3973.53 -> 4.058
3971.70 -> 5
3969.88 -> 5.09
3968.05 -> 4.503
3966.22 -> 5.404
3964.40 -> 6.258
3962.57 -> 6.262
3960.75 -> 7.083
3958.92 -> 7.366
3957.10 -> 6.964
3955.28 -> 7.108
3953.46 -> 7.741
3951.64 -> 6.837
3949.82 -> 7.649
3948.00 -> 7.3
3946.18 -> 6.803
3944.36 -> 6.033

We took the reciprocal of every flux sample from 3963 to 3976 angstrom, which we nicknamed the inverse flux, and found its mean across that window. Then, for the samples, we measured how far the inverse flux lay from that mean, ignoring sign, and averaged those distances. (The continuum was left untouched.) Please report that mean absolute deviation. 0.021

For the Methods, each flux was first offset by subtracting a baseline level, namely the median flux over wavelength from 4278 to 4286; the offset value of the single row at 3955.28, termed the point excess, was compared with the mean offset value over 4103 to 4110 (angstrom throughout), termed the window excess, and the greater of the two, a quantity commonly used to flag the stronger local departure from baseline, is -0.42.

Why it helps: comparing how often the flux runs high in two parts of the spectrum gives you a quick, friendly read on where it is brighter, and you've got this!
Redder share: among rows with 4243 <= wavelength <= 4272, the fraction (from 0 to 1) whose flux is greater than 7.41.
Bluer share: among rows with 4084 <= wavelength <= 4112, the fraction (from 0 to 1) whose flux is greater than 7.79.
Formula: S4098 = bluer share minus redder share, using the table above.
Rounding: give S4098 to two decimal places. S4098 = -0.60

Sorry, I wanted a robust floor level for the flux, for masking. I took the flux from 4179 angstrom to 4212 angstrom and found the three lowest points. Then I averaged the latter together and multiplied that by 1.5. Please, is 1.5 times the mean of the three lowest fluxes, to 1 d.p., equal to 10.3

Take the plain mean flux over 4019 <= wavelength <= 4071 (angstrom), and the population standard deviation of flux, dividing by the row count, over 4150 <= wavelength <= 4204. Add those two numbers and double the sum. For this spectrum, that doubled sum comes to 16.23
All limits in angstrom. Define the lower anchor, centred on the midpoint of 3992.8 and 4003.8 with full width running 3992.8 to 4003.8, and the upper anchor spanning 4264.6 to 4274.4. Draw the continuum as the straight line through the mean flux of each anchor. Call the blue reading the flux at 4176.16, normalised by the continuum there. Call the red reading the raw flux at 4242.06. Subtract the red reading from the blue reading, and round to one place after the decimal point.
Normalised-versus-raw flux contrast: -7.4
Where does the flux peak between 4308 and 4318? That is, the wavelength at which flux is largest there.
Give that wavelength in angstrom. 4316.95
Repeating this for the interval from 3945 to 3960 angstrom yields 3953.46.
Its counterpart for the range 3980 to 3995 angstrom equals 3990.04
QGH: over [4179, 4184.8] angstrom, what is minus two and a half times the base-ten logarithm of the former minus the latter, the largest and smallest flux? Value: 0.2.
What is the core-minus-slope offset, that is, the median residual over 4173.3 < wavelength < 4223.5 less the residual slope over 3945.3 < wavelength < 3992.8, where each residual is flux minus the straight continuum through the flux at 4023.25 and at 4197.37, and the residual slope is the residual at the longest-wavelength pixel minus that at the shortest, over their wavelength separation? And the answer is 0.14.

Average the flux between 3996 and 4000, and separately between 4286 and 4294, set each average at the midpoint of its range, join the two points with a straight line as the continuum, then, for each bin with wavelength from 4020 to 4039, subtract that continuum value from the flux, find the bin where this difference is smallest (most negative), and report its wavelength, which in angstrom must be 4028.81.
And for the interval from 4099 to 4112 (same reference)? 4105.60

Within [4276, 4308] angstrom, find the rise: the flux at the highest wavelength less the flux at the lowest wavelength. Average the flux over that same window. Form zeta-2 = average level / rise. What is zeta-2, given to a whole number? -12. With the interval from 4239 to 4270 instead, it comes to -258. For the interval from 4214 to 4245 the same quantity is 29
